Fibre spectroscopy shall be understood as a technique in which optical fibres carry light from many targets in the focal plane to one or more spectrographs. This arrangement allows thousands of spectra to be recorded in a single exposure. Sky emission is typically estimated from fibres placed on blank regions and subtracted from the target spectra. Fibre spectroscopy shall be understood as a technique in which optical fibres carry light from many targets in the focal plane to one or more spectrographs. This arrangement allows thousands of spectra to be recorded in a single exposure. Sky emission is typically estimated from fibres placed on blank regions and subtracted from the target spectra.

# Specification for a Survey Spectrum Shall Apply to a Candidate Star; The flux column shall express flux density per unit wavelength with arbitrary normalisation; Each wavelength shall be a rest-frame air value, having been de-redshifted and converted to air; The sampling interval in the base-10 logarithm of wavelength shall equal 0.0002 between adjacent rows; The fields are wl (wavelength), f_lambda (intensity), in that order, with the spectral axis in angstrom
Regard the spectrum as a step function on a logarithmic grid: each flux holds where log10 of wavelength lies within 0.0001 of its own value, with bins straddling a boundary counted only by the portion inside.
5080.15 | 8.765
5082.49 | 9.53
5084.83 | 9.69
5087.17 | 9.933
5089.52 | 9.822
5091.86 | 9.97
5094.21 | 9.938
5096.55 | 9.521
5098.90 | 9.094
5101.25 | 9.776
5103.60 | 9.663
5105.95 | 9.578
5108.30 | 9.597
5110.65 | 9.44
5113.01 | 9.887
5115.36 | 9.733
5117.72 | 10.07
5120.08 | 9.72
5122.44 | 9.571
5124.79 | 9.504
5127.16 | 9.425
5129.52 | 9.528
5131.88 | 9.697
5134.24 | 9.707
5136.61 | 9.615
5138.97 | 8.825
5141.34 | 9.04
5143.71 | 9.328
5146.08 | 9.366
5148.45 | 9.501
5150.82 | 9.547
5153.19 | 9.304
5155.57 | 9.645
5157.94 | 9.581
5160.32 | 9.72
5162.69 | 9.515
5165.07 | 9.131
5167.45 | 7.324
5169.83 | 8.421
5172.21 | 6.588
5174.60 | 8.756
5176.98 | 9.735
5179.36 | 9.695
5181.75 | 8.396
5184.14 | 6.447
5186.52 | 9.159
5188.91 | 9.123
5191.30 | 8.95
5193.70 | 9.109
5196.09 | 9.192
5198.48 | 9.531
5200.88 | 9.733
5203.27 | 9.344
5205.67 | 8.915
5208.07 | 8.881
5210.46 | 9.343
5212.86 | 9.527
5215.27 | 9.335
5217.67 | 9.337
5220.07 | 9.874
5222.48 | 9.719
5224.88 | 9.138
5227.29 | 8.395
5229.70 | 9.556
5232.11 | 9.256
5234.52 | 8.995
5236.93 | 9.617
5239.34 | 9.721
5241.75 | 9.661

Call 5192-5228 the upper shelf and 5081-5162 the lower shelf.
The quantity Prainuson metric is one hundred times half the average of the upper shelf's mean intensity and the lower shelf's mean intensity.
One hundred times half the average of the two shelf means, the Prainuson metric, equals 472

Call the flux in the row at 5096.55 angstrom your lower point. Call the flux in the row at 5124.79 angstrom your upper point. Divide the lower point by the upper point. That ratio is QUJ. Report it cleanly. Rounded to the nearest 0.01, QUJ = 1.00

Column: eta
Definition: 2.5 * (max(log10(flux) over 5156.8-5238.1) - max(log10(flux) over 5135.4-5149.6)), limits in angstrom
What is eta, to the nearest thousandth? 0.029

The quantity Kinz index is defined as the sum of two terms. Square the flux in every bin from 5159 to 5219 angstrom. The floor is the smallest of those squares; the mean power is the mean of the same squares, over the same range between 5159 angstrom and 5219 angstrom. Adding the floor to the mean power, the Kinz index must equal 122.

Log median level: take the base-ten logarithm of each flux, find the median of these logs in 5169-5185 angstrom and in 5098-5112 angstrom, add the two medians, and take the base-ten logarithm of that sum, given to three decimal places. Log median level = 0.280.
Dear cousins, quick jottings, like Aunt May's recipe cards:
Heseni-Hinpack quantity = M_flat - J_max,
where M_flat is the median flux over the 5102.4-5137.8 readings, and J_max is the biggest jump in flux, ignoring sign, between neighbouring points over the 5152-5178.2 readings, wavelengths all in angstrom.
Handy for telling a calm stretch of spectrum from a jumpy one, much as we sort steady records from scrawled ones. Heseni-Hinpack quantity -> 7.4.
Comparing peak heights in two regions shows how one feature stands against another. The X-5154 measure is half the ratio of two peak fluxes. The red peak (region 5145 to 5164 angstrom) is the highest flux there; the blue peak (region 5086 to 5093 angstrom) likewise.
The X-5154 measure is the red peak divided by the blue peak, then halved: 0.487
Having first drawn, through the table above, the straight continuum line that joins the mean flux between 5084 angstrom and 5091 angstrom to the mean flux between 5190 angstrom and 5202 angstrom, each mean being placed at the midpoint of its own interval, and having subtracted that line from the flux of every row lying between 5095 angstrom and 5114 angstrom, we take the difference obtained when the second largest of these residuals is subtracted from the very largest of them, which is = 0.17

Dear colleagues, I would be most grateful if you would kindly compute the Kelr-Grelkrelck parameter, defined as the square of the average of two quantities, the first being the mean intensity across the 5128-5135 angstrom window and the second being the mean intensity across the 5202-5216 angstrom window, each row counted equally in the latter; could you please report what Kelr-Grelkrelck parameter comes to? 89.0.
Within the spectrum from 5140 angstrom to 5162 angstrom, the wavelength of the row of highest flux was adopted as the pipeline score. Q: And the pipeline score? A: 5160.32 angstrom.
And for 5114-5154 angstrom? 5117.72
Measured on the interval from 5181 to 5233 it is 5220.07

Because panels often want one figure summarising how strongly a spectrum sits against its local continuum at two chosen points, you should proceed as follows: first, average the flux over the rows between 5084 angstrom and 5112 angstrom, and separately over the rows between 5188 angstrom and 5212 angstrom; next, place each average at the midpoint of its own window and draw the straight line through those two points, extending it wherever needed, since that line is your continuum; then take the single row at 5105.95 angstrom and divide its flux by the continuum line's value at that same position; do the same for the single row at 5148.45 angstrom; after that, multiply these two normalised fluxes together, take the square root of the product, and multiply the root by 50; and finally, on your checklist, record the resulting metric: 50.0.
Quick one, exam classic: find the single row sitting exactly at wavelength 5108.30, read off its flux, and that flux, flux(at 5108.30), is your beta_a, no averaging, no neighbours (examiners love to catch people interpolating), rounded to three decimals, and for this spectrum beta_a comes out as 9.597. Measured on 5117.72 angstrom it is 10.070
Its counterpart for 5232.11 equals 9.256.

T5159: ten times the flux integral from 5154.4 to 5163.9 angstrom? 914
